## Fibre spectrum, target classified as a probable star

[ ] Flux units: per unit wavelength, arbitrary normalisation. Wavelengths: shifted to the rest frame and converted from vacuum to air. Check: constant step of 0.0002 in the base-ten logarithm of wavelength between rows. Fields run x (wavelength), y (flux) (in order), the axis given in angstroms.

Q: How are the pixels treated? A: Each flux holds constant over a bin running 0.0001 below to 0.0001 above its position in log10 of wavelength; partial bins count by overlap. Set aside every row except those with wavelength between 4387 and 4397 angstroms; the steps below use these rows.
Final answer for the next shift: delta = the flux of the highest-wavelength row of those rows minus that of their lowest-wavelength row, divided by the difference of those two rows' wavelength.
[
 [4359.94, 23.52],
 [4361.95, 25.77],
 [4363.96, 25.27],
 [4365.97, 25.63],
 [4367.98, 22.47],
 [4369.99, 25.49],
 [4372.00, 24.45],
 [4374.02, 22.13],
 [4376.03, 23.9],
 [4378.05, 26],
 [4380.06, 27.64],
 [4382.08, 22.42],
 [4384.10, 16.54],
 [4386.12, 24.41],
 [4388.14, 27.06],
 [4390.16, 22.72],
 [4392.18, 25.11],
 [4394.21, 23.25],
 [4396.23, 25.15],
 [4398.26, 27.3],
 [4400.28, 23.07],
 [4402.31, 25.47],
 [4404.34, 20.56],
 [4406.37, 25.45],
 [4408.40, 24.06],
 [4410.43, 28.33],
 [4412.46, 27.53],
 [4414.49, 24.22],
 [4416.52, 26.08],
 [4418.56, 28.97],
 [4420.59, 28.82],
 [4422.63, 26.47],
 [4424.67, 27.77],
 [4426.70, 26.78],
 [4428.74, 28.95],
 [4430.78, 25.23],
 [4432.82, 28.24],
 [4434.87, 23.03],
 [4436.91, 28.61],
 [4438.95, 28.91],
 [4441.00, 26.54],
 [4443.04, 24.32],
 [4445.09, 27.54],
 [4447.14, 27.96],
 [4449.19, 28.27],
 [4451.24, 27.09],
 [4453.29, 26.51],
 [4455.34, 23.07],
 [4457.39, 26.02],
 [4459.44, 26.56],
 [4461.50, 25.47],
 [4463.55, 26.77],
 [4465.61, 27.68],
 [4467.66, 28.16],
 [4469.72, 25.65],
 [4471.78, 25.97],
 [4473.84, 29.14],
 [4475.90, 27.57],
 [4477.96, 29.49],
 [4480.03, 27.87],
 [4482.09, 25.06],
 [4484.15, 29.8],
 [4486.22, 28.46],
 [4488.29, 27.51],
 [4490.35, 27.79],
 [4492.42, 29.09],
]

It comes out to -0.24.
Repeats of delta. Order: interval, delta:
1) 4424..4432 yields -0.42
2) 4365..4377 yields -0.17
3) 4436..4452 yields -0.11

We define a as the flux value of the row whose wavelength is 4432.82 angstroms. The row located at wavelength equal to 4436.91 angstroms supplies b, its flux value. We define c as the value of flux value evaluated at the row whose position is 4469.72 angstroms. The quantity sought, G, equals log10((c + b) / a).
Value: 0.28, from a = 28.24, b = 28.61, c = 25.65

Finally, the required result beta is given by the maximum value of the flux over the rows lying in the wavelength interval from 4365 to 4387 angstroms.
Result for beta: 27.64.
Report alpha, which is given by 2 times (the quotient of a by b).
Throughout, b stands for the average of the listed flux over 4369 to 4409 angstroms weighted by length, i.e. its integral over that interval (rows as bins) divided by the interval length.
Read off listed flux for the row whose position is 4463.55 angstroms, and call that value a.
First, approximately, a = 26.77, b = 24.1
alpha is 2.22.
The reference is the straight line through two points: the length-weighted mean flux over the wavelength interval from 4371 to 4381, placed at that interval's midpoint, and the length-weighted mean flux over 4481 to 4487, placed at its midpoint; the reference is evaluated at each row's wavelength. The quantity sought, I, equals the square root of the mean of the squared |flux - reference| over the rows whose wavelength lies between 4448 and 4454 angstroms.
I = 0.89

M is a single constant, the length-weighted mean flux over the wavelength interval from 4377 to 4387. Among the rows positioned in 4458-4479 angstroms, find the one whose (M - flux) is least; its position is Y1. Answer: 4477.96 angstroms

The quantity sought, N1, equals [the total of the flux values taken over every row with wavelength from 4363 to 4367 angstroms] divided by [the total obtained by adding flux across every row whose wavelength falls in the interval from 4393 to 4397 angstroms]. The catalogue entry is 1.05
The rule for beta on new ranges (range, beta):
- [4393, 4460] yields 28.97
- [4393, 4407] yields 27.3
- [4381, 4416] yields 28.33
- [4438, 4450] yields 28.91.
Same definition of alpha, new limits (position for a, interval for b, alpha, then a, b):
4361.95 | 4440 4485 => 1.91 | 25.77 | 26.9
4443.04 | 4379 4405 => 2.03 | 24.32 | 23.9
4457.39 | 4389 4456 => 1.99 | 26.02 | 26.1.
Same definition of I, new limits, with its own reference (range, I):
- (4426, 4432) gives 1.71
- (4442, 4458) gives 1.81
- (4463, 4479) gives 1.25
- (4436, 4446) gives 1.81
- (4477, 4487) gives 1.74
